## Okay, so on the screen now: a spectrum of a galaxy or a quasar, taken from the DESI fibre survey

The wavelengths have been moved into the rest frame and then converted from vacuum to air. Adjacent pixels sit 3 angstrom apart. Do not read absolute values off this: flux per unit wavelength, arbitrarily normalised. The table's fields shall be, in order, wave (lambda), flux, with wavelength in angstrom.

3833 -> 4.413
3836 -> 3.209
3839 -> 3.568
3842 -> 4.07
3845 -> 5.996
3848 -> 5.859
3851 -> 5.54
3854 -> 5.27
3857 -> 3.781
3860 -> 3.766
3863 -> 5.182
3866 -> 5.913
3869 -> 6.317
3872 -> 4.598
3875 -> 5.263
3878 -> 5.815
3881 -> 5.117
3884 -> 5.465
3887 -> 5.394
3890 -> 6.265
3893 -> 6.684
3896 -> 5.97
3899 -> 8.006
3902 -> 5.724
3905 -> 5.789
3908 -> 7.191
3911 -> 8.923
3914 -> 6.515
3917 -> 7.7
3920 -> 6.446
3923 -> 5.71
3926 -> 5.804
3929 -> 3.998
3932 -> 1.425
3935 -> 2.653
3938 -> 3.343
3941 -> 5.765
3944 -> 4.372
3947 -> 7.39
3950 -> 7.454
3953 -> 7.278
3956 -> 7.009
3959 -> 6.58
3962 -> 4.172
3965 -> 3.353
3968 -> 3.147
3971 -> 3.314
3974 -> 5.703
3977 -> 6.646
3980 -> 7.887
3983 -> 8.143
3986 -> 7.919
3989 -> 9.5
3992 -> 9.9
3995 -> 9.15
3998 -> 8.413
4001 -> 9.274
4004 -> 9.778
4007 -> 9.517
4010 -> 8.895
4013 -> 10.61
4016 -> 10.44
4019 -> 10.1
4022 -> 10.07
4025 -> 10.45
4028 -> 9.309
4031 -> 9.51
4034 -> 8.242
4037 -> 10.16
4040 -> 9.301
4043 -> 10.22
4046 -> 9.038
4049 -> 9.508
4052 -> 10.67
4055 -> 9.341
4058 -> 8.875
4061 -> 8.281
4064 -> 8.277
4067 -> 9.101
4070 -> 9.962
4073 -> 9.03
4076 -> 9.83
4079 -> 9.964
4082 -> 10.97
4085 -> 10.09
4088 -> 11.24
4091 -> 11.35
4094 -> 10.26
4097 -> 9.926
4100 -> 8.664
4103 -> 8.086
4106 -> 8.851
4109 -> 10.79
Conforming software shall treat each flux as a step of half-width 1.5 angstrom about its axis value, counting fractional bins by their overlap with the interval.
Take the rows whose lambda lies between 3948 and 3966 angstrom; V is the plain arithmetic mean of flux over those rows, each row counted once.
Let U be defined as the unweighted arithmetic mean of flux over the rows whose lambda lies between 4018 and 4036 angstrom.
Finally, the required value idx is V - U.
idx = -4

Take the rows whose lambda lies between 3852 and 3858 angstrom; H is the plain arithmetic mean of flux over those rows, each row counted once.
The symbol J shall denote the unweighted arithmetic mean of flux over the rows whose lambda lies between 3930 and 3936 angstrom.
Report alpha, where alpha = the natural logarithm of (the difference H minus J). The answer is 0.9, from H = 4.5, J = 2.0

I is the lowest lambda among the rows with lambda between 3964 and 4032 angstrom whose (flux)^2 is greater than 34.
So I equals 3977 angstrom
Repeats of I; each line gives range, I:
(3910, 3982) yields 3911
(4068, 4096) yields 4070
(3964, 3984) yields 3977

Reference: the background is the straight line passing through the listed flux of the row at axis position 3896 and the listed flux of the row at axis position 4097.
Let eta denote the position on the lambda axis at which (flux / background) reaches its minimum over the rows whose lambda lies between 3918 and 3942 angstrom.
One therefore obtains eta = 3932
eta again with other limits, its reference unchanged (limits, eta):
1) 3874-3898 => 3881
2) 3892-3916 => 3902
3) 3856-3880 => 3860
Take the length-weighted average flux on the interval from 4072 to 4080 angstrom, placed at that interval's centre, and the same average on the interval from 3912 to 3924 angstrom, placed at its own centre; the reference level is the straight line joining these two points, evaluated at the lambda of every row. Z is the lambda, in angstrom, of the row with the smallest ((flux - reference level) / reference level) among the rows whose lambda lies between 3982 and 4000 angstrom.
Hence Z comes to 3986 angstrom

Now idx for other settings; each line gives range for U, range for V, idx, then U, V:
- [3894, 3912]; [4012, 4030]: 3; 6.9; 10.2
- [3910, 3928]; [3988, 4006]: 2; 6.8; 9.3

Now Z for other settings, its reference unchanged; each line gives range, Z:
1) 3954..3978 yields 3968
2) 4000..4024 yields 4010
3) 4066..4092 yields 4073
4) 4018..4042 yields 4034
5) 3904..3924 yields 3923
